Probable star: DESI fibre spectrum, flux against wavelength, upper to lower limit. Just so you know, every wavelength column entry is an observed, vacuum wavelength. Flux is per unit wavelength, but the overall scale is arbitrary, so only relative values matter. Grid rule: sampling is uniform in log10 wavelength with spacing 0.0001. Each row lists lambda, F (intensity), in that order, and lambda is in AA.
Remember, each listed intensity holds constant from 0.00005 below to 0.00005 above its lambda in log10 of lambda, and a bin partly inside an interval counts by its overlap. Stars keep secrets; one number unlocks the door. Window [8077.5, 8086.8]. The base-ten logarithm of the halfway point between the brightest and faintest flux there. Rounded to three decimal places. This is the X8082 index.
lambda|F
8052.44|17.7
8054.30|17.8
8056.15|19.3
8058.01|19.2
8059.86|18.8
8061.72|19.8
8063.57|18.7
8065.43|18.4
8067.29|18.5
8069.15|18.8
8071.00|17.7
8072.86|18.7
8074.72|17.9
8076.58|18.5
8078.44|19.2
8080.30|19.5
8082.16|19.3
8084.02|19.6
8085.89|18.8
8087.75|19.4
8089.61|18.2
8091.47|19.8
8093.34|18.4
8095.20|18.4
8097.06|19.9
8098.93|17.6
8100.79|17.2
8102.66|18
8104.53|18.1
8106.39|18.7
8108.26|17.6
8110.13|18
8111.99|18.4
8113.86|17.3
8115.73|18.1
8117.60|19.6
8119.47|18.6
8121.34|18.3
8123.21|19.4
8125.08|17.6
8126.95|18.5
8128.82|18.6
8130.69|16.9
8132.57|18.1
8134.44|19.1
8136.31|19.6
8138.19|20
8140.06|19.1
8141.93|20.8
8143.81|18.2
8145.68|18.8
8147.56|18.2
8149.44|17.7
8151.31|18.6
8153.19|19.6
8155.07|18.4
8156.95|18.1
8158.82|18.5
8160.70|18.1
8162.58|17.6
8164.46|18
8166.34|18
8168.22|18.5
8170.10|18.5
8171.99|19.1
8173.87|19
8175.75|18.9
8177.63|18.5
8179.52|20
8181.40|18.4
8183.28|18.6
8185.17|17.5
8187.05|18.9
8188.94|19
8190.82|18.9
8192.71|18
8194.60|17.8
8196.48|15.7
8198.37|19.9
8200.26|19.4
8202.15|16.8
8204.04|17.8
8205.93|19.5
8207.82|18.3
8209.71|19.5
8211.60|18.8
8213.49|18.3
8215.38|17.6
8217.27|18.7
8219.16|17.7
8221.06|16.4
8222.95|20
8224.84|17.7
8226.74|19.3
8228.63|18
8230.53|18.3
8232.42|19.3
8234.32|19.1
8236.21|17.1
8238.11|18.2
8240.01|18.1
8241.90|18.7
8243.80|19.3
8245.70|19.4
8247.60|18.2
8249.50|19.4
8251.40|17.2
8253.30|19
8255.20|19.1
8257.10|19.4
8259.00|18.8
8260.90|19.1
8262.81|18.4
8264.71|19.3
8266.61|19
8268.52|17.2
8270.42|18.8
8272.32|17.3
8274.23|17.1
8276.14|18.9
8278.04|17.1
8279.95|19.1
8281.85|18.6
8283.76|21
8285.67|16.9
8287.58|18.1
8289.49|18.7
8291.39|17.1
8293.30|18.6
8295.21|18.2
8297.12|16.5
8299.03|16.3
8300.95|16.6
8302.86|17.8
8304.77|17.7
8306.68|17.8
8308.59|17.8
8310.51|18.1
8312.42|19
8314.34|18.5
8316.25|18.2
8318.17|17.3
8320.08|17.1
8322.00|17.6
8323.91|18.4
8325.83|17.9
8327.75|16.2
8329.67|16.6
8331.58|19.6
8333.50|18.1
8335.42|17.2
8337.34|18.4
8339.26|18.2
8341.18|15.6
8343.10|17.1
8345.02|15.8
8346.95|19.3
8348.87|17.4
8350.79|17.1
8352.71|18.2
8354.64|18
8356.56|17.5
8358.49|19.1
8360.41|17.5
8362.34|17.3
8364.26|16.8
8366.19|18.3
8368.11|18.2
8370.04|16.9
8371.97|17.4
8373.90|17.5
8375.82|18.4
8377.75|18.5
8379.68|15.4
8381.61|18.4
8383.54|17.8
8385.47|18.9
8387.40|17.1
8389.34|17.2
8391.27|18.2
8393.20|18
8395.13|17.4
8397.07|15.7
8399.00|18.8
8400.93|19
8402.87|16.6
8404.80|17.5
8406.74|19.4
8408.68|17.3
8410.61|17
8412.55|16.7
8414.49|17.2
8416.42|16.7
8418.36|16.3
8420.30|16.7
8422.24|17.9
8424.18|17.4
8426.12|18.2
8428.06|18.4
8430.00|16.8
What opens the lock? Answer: 1.283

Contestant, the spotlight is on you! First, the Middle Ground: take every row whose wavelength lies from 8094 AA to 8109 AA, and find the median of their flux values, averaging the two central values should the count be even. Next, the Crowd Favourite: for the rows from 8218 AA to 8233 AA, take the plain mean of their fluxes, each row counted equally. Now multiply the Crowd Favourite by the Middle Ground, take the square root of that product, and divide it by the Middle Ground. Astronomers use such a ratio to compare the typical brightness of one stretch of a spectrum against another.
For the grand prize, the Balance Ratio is 1.01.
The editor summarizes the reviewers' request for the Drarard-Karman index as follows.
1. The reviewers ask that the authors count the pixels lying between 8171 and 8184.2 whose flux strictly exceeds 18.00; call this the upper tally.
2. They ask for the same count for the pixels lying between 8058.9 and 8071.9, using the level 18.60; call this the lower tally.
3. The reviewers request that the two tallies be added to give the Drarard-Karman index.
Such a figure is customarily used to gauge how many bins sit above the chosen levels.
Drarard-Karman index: 11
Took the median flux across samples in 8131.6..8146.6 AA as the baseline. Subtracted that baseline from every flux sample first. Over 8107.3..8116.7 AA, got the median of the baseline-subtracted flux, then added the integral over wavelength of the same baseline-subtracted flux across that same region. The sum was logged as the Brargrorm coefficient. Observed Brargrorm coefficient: -12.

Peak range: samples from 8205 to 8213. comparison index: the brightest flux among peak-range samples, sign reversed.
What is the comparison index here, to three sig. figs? -19.5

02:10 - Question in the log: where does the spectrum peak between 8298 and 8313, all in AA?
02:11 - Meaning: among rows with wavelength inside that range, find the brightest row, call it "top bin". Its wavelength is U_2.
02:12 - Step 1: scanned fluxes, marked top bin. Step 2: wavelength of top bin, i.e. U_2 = 8312.42 AA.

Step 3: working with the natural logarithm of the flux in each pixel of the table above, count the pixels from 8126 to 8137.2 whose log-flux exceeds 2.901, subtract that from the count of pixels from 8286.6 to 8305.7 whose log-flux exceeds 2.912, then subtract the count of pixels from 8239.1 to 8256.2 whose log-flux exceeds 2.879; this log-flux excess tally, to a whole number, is -10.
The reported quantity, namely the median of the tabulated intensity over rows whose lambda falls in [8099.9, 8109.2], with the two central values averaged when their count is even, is 18.0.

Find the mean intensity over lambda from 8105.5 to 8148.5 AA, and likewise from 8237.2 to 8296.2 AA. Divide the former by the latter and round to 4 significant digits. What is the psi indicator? 1.005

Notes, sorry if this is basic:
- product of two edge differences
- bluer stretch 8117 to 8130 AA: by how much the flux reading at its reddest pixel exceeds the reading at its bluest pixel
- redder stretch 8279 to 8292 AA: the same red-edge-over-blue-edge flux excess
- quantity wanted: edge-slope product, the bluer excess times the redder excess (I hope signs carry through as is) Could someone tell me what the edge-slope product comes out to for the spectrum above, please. 2.0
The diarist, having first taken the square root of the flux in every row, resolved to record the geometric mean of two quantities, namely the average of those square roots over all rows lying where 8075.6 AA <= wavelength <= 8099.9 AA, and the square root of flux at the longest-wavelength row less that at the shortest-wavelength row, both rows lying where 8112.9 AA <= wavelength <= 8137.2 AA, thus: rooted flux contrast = 1.1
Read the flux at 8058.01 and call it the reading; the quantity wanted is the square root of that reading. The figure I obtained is 4.38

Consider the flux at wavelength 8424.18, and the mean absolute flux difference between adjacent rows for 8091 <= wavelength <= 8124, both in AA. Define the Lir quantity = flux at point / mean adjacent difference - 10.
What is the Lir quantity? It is 10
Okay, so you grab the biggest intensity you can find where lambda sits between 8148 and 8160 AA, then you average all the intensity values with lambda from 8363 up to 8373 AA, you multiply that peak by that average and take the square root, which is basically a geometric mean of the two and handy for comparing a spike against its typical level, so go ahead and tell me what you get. 18.53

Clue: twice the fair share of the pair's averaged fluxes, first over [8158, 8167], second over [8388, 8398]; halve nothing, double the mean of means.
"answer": 35.3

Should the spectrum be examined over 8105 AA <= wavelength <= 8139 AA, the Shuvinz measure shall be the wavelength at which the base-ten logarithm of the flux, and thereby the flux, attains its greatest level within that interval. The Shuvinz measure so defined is 8138.19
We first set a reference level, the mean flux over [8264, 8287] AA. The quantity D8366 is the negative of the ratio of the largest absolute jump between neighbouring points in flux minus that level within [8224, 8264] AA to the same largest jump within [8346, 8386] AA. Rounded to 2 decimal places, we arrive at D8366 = -0.71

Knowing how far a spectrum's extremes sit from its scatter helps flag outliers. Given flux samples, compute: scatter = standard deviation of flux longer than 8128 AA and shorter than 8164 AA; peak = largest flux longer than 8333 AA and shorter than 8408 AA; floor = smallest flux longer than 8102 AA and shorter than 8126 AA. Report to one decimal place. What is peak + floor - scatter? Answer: 35.8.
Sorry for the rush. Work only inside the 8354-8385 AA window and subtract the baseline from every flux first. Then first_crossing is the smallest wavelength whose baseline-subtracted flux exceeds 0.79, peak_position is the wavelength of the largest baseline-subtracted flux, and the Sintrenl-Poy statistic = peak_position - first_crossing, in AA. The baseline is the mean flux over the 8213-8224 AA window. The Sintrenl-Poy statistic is 0.0 AA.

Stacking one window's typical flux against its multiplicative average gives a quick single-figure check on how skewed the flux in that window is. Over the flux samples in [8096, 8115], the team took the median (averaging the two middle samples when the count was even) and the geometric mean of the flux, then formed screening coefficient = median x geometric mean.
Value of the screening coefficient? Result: 325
